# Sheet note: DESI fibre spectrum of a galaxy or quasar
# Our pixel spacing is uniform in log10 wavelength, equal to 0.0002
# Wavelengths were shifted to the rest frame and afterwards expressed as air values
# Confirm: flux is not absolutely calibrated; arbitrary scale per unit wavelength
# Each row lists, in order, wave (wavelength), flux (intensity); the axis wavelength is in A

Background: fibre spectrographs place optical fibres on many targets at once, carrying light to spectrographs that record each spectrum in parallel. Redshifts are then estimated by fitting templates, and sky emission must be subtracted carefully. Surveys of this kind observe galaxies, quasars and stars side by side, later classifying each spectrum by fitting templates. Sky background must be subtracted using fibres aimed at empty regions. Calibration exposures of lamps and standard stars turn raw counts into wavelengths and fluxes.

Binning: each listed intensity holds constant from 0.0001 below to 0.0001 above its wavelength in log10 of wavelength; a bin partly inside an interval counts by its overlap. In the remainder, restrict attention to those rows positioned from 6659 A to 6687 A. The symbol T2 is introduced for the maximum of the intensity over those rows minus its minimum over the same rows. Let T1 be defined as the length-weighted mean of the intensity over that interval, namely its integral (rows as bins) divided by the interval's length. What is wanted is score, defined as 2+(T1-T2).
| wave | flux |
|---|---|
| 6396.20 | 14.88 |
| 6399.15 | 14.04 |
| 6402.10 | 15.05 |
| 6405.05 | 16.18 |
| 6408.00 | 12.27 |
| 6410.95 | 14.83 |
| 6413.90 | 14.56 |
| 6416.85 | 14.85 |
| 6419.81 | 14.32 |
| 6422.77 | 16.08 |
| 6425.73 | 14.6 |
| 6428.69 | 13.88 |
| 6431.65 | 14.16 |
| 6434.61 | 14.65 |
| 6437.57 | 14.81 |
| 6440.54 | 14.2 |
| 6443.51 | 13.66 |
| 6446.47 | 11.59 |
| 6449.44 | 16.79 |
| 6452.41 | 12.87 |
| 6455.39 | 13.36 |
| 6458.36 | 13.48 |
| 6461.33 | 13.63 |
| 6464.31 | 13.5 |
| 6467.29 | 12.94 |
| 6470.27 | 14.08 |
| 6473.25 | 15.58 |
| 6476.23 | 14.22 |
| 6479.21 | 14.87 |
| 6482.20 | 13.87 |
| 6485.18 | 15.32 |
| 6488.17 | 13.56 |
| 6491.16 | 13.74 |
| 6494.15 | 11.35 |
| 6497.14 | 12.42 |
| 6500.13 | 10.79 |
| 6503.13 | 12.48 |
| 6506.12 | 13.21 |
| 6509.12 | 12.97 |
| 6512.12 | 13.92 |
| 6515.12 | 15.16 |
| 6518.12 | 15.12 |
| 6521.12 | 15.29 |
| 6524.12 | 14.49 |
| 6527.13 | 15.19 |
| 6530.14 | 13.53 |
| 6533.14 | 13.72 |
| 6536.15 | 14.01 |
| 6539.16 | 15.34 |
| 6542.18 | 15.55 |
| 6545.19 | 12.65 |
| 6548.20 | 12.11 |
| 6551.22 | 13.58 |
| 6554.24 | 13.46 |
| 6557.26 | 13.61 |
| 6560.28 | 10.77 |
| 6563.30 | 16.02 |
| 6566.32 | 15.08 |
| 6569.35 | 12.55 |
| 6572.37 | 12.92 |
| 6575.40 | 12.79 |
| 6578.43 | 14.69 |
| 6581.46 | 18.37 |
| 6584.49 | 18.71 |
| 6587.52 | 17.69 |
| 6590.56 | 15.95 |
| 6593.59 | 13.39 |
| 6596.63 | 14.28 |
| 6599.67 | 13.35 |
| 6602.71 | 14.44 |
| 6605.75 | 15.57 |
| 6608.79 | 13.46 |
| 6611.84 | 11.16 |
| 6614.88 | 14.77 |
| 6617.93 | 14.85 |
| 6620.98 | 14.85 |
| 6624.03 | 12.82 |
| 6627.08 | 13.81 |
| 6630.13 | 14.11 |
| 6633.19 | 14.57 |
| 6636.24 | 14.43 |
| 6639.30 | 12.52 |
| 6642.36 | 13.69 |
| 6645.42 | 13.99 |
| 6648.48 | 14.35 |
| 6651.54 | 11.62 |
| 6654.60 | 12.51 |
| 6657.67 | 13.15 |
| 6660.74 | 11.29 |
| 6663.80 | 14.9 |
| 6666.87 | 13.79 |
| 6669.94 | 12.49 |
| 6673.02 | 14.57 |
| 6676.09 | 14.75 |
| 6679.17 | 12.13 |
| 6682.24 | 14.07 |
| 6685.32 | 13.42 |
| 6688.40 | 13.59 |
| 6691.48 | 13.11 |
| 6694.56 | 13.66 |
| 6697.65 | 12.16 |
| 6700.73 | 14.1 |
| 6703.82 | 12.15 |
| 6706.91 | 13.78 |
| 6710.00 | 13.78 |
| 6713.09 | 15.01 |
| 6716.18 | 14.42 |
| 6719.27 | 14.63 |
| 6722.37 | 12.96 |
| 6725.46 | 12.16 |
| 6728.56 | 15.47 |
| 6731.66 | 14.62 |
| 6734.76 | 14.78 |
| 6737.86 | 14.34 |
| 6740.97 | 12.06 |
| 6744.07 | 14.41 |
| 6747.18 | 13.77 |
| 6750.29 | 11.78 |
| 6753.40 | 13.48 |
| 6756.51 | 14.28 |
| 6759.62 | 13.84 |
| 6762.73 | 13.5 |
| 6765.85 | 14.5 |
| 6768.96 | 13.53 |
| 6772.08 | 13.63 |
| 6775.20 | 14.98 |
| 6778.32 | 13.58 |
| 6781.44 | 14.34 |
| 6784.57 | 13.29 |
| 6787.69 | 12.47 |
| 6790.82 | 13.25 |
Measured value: 12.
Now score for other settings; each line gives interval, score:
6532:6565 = 10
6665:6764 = 12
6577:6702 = 8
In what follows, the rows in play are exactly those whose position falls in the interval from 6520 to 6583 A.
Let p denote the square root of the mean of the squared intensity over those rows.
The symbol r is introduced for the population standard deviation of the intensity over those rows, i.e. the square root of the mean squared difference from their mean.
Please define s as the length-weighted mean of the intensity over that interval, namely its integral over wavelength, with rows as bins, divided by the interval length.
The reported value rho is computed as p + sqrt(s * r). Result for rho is 18.9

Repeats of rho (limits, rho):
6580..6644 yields 19.9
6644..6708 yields 17.0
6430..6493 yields 17.9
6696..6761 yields 17.6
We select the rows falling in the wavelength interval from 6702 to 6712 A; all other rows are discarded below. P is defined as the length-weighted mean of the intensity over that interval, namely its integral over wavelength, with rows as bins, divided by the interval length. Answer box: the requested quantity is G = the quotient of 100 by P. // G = 7.50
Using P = 13.3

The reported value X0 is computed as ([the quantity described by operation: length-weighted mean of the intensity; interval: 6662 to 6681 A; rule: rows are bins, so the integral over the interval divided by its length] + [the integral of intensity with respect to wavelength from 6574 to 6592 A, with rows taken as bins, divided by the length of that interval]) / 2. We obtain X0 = 15.1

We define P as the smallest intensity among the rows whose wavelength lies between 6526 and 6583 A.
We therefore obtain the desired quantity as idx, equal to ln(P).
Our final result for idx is 2.38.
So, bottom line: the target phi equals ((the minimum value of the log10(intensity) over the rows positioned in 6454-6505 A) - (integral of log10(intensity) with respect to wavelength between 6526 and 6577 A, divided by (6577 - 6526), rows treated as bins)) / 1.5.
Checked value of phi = -0.067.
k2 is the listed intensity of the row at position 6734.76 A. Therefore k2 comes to 14.78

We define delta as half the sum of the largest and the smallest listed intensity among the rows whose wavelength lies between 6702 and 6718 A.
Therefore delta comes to 13.6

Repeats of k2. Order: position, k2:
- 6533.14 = 13.72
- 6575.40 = 12.79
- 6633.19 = 14.57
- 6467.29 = 12.94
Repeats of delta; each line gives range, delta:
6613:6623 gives 14.8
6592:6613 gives 13.4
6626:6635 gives 14.2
